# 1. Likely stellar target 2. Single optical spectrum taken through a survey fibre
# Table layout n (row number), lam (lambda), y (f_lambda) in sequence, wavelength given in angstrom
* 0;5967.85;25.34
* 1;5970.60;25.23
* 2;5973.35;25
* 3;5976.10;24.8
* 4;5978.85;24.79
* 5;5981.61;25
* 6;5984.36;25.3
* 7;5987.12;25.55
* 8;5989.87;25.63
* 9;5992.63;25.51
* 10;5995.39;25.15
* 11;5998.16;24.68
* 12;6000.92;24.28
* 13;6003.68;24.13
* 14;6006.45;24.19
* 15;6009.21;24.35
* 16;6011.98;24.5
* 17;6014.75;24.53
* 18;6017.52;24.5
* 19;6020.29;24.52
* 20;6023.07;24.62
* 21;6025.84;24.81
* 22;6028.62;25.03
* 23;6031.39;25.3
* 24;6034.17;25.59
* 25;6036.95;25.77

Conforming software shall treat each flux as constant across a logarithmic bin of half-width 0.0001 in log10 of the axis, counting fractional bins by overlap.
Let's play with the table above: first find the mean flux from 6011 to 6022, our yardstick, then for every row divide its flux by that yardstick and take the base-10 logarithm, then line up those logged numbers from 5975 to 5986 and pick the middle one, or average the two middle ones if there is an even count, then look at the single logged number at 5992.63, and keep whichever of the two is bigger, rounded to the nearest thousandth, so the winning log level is 0.017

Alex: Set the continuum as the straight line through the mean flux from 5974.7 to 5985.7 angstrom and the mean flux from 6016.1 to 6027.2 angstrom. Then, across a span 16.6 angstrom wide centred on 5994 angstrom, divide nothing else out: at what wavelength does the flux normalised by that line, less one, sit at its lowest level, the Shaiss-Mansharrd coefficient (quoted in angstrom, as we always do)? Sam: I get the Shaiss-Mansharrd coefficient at 6000.92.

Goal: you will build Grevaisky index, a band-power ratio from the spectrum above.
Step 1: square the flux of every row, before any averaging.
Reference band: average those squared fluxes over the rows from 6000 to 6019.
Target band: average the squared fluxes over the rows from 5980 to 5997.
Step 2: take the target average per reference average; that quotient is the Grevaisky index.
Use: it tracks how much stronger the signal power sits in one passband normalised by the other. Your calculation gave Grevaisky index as 1.08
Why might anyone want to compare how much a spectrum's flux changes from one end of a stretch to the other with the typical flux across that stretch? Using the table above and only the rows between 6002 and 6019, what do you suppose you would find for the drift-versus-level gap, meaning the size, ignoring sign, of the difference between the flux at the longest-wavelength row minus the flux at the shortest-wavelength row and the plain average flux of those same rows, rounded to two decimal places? 24.00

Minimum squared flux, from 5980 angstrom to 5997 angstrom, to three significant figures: 625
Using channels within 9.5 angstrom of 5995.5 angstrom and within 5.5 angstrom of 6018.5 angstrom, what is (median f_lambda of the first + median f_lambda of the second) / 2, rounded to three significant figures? 24.8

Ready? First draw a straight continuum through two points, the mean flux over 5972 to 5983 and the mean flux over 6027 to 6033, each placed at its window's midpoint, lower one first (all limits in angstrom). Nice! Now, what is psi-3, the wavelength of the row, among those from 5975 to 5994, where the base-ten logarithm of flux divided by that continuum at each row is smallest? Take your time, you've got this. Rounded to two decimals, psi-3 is 5978.85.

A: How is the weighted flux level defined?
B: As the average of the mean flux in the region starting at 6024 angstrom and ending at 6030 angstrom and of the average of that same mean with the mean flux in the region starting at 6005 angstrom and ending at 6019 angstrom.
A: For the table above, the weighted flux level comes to 24.8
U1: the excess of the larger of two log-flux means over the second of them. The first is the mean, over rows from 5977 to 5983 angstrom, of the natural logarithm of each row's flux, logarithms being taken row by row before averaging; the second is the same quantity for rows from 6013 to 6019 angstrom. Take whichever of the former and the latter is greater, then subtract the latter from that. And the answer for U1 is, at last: 0.015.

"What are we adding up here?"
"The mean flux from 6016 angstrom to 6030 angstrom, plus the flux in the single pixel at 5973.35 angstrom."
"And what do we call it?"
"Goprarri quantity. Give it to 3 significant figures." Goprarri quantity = 49.7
